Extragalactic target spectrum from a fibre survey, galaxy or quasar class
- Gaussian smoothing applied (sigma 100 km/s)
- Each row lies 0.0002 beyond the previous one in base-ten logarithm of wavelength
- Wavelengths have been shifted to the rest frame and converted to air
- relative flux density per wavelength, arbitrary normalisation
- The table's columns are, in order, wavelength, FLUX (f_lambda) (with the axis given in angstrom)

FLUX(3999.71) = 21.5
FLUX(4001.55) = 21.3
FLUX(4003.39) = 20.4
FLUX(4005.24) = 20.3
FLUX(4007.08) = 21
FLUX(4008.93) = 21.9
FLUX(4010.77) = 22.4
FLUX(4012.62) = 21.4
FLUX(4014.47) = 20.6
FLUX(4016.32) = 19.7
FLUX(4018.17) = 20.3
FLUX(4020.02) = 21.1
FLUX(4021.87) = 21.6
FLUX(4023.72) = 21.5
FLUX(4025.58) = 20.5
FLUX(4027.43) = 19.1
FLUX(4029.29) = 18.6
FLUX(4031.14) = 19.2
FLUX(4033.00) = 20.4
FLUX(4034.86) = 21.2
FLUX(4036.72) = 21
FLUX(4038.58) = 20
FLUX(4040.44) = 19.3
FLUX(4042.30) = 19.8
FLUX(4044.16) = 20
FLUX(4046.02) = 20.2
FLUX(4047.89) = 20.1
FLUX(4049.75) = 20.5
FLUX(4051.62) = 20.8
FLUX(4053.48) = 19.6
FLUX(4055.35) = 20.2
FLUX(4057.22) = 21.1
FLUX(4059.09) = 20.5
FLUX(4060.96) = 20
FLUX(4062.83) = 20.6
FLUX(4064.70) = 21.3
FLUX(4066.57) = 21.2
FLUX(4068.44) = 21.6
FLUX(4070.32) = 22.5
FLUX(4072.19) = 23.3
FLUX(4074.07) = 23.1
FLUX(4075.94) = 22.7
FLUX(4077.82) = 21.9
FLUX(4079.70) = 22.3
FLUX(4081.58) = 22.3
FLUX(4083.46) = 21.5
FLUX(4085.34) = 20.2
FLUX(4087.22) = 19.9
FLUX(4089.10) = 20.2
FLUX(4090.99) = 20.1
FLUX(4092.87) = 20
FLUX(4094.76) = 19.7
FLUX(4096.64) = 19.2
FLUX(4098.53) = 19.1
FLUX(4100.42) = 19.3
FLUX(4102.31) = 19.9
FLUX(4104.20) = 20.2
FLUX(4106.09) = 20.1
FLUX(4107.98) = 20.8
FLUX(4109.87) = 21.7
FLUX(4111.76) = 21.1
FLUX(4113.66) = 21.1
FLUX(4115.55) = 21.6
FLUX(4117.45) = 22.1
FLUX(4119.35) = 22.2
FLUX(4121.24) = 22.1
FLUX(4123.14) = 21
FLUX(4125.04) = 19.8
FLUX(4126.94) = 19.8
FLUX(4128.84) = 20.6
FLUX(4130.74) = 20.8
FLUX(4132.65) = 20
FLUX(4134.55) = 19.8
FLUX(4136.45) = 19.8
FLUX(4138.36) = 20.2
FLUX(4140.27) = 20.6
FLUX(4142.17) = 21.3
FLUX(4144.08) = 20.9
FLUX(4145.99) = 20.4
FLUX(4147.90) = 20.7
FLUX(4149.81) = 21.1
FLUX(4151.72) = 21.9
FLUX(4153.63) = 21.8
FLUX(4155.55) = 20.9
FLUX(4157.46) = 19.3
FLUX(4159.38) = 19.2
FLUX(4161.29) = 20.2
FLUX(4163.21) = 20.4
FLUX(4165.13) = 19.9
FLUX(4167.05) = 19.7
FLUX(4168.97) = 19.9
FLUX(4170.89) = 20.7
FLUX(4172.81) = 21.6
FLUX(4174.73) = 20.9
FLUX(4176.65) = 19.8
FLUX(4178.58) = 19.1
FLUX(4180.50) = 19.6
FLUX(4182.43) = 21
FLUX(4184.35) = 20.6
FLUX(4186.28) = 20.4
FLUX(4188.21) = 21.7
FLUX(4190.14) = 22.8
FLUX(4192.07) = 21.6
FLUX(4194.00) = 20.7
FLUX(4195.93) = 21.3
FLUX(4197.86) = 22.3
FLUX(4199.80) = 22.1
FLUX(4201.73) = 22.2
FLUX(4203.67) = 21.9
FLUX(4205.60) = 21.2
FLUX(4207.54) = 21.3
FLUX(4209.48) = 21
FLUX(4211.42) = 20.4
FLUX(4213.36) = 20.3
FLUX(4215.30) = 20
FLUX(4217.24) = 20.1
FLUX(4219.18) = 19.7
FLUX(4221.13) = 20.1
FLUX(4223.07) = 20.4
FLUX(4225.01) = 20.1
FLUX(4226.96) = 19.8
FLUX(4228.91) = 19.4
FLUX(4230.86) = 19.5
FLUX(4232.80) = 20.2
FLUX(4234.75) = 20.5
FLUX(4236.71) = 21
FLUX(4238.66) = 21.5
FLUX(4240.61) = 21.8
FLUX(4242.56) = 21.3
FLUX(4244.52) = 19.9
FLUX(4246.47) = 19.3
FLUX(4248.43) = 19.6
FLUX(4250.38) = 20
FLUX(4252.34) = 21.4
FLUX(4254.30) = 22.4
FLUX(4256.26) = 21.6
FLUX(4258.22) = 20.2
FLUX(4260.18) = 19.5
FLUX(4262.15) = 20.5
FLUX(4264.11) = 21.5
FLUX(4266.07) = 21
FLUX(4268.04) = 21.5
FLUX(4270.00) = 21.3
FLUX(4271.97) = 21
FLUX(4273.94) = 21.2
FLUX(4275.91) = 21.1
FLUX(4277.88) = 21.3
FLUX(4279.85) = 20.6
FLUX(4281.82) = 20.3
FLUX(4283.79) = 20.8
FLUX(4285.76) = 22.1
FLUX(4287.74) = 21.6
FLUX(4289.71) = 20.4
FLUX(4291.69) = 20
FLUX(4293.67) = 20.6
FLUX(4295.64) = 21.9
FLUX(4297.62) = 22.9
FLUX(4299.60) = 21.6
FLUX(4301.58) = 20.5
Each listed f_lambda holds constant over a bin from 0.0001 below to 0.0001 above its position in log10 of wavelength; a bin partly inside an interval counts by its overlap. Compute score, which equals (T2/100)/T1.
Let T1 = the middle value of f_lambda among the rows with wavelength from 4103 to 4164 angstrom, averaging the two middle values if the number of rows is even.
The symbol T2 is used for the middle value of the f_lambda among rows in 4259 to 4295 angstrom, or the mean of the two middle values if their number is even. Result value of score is 0.0101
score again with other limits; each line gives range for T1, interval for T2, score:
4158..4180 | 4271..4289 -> 0.0106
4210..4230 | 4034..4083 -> 0.0104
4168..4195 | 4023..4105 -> 0.0098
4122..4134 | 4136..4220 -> 0.0102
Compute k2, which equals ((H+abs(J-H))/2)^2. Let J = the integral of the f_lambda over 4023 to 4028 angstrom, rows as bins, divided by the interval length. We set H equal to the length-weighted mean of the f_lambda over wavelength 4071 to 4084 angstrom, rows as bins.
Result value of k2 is 151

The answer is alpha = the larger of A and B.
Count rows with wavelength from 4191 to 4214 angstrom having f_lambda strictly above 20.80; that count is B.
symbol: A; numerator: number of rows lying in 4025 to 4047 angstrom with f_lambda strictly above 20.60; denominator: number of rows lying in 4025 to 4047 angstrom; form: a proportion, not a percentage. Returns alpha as 9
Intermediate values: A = 0.17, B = 9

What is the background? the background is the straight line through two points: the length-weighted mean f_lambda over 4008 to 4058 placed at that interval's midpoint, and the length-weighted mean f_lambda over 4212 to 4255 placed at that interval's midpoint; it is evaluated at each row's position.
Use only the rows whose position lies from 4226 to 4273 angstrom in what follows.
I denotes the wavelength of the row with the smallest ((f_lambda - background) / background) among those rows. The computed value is 4246.47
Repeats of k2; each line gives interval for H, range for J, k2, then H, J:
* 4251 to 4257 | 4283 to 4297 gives 124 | 21.7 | 21.1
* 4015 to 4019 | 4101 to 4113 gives 106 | 20.0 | 20.6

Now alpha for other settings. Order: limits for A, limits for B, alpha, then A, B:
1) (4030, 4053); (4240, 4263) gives 5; 0.25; 5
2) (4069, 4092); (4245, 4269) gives 6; 0.67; 6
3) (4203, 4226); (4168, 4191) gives 5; 0.33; 5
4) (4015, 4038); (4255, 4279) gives 9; 0.42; 9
